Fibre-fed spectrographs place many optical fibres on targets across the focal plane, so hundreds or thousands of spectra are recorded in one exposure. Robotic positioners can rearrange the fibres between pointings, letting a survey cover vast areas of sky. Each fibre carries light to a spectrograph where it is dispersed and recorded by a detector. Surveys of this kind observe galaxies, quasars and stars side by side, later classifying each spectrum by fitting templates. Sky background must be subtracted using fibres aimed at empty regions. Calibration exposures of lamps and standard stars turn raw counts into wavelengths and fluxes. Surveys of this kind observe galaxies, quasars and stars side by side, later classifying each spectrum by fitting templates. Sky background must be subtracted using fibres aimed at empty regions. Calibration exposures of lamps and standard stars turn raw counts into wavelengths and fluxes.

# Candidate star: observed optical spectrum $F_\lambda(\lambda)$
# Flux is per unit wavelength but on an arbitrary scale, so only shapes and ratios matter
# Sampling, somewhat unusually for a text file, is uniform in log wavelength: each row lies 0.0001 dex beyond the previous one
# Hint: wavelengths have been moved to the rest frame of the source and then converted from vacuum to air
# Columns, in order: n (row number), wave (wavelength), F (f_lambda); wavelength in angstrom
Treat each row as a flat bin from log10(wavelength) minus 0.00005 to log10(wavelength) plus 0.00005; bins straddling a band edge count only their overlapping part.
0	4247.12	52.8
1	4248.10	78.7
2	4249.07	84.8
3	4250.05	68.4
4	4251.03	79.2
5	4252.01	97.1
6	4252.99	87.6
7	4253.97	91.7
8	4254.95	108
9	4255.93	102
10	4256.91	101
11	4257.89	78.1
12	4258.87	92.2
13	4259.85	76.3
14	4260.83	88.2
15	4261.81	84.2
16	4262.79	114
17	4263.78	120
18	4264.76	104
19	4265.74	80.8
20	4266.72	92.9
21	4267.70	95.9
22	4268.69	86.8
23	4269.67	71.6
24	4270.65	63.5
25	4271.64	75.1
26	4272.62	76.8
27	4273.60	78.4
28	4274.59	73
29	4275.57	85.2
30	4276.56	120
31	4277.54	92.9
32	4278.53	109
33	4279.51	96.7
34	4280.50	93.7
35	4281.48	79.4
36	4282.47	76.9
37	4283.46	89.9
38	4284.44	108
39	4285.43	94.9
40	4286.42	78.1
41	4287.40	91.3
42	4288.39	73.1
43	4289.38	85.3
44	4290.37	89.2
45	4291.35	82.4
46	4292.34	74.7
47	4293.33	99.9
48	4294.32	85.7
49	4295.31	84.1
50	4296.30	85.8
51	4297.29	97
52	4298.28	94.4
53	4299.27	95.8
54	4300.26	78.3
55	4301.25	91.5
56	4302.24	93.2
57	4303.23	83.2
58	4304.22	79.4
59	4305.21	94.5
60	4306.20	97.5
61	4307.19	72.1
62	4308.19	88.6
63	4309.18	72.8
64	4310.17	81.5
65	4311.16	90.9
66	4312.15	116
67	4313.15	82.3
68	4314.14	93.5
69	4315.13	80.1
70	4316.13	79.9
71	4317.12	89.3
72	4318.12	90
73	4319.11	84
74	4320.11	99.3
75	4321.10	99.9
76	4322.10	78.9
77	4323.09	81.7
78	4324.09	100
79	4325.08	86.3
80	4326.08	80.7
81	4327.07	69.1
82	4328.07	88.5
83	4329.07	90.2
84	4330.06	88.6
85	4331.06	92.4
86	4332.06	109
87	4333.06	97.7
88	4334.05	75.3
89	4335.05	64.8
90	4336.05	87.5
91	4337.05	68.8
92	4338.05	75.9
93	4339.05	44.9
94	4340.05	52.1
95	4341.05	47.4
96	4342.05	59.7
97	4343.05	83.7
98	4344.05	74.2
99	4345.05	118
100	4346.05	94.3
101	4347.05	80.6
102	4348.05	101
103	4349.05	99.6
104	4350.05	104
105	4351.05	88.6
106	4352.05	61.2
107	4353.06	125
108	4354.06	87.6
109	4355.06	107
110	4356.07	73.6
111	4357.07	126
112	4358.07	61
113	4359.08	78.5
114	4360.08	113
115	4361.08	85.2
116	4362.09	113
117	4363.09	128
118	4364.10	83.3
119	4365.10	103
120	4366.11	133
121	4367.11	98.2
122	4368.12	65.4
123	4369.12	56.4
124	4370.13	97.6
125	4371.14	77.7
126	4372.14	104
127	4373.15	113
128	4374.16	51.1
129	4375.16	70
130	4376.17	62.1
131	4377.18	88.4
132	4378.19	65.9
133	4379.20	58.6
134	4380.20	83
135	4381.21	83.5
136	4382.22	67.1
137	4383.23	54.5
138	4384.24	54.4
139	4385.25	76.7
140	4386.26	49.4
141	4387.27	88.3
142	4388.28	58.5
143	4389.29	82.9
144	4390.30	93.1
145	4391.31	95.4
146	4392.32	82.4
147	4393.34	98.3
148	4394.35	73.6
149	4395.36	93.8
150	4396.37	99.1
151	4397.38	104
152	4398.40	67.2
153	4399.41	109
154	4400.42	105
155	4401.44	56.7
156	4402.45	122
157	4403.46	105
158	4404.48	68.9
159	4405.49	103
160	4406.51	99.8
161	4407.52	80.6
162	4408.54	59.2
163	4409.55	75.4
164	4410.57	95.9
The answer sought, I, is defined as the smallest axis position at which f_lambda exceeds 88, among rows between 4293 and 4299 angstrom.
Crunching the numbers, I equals 4293.33 angstrom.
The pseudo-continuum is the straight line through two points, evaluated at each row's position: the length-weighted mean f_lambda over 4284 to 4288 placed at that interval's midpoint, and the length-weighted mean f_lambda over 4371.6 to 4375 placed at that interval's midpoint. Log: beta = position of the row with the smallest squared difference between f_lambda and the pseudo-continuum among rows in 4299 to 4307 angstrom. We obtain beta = 4301.25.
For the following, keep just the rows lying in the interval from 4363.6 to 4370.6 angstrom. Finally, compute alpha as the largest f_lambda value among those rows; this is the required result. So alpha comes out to 133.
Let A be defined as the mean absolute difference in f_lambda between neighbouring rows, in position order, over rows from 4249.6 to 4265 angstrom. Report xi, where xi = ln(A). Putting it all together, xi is 2.52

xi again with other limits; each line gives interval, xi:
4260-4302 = 2.46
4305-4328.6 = 2.52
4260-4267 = 2.72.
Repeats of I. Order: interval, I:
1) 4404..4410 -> 4405.49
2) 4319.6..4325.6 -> 4320.11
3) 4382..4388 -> 4387.27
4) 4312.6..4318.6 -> 4314.14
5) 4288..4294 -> 4290.37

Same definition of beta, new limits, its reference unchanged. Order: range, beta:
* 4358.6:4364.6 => 4361.08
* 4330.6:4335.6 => 4331.06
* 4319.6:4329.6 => 4329.07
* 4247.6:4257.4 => 4253.97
